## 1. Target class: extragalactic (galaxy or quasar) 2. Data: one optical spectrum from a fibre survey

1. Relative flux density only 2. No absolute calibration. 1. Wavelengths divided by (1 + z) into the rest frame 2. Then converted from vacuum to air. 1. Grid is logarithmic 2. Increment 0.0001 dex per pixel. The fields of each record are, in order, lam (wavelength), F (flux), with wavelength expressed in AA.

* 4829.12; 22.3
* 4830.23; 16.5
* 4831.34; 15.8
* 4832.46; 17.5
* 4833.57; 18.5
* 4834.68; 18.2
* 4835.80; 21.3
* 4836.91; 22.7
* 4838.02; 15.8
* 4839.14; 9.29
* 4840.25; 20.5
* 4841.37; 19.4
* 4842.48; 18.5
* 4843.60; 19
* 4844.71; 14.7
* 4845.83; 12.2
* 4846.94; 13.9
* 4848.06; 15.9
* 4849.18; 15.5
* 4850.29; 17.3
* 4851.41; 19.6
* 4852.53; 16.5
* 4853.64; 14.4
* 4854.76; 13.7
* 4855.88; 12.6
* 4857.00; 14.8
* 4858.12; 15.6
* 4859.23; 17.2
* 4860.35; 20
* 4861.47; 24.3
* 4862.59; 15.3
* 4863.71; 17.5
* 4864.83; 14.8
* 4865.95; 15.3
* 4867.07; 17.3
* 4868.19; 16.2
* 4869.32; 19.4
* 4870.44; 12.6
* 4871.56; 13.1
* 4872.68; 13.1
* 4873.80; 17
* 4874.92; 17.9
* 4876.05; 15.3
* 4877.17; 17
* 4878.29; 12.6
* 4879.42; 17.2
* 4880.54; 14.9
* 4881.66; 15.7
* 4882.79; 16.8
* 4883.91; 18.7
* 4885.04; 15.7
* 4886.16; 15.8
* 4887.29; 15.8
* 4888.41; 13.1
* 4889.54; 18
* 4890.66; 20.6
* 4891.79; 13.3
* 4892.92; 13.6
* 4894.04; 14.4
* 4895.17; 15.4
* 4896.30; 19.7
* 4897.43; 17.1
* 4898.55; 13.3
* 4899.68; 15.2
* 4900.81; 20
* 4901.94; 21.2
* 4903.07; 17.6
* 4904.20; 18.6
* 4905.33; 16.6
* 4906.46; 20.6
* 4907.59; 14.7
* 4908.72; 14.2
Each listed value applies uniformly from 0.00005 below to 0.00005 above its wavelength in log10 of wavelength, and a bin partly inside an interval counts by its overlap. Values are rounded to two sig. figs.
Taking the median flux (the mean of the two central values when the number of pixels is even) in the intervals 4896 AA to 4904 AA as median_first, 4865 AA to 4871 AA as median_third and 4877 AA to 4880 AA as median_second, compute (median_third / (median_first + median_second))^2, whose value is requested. 0.22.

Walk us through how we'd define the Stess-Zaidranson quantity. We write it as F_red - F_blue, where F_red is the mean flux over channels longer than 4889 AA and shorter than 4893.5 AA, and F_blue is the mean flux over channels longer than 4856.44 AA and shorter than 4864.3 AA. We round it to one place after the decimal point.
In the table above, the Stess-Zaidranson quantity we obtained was -1.4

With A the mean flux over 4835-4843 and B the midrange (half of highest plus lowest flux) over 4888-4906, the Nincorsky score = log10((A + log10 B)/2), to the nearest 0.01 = 0.99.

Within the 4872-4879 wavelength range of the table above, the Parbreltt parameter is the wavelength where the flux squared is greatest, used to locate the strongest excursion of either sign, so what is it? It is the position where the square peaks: 4874.92 AA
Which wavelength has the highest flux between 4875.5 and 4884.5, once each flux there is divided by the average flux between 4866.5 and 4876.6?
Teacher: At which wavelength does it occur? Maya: 4883.91 AA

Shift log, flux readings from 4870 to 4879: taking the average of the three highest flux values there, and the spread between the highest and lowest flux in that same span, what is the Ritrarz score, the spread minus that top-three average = -12.0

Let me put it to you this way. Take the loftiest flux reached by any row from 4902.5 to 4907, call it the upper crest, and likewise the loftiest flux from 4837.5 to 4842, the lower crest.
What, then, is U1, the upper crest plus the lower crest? 41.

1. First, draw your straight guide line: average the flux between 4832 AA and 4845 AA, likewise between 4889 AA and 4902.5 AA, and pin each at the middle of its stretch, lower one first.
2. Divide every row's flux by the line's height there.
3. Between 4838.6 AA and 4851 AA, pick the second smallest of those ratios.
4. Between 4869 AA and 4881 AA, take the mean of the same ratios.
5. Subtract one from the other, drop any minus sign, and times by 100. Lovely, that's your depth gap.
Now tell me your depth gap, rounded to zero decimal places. 21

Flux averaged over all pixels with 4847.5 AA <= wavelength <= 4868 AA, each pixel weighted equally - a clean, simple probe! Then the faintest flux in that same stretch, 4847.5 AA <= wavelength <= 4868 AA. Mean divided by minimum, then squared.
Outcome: 1.72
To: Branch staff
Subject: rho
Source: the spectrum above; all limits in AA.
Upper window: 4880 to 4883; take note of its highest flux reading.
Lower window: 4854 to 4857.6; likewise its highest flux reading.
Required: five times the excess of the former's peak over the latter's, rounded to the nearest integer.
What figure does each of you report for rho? 10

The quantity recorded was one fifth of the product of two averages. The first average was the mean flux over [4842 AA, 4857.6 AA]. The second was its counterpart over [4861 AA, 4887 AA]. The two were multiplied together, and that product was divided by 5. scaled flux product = 51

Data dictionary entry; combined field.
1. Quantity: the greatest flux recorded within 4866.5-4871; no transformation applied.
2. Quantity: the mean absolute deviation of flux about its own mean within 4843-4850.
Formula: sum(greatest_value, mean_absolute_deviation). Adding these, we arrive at 21.0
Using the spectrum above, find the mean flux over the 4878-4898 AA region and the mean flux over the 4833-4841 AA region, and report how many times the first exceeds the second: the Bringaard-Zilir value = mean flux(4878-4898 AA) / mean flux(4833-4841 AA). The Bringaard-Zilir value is 0.89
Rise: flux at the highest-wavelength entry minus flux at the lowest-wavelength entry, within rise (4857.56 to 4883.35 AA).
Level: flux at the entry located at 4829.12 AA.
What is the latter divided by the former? 19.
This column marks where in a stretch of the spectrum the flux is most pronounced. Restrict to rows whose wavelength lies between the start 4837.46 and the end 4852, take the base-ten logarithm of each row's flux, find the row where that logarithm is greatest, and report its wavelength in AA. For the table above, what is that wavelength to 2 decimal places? 4840.25 AA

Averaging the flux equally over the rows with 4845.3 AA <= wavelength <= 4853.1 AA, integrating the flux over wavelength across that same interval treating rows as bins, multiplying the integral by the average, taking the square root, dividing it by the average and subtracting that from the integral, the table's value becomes 121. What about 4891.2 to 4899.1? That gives 118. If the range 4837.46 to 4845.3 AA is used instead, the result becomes 128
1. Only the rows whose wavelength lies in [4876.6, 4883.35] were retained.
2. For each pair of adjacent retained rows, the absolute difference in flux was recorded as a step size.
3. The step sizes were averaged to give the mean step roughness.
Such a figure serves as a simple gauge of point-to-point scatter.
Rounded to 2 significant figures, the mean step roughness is 2.6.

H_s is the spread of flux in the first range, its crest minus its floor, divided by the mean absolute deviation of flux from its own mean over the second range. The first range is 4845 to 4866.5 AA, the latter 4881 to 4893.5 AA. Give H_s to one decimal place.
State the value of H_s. 6.9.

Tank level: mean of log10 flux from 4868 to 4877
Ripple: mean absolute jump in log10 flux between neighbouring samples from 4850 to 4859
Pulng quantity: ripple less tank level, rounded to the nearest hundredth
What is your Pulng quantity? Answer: -1.14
